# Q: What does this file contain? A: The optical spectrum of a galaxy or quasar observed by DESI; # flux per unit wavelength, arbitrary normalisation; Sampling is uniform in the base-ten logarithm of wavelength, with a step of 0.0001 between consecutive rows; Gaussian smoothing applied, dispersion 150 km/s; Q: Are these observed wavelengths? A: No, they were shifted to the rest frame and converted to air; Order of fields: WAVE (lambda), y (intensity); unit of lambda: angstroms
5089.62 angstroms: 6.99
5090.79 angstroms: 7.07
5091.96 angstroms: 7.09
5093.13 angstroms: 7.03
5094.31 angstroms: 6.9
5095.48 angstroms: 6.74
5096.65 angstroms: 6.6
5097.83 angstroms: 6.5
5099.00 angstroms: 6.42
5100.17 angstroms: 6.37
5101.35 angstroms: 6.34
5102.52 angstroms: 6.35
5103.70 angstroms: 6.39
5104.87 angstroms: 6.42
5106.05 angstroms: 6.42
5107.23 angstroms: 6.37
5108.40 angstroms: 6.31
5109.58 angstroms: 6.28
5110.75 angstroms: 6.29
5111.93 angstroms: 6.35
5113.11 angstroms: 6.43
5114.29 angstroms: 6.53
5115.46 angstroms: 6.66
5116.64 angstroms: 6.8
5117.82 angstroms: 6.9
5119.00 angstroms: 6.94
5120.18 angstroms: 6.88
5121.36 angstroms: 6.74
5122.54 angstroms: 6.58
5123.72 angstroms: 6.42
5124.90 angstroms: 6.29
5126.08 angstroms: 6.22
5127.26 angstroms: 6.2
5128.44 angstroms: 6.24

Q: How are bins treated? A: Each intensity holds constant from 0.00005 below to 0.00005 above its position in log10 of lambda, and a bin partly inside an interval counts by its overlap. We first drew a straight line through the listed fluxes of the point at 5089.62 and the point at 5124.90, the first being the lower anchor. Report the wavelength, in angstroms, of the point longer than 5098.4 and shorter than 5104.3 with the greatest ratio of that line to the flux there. 5101.35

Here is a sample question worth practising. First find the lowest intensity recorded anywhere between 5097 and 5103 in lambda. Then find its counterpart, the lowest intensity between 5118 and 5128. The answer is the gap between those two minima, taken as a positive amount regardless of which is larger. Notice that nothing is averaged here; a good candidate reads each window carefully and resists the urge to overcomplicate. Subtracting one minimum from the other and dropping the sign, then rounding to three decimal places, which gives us 0.140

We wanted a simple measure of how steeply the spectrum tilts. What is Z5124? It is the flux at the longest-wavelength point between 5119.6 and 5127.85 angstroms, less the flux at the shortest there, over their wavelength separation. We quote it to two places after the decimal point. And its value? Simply -0.10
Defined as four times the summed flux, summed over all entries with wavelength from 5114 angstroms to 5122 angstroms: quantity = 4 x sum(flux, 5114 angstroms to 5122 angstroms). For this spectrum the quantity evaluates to 190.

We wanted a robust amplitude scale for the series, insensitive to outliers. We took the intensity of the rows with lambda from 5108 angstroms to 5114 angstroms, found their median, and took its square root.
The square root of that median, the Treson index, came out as 2.51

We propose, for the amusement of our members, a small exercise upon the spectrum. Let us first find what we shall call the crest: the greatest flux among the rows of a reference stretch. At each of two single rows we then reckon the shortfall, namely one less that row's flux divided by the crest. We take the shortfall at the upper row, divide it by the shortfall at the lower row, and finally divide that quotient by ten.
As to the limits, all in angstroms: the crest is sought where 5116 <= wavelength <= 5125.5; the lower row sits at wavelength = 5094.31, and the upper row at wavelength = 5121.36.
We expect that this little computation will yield 0.50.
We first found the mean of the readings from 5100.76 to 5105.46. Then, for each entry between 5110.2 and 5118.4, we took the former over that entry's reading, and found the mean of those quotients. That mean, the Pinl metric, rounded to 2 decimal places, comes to 0.97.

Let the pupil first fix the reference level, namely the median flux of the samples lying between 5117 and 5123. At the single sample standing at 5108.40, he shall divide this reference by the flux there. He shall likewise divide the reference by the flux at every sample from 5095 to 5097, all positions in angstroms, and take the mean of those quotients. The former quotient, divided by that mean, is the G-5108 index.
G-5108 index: 1.06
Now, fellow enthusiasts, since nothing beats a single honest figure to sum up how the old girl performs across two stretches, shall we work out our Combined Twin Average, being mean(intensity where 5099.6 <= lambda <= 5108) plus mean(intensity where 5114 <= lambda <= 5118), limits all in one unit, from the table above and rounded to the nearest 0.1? 13.1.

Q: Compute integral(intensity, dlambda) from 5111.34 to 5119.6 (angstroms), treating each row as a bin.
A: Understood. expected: 55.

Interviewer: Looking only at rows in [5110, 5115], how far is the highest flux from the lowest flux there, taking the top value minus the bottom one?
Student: 0.24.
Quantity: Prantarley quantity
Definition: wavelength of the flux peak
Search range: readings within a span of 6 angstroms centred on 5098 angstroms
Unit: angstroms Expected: 5095.48 angstroms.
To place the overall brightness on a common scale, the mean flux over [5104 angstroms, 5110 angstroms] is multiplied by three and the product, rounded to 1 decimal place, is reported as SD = 19.1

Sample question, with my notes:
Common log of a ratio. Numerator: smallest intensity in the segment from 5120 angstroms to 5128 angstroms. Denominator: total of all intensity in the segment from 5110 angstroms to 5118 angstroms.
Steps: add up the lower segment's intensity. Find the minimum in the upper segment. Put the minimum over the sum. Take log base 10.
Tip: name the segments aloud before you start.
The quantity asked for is -0.870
